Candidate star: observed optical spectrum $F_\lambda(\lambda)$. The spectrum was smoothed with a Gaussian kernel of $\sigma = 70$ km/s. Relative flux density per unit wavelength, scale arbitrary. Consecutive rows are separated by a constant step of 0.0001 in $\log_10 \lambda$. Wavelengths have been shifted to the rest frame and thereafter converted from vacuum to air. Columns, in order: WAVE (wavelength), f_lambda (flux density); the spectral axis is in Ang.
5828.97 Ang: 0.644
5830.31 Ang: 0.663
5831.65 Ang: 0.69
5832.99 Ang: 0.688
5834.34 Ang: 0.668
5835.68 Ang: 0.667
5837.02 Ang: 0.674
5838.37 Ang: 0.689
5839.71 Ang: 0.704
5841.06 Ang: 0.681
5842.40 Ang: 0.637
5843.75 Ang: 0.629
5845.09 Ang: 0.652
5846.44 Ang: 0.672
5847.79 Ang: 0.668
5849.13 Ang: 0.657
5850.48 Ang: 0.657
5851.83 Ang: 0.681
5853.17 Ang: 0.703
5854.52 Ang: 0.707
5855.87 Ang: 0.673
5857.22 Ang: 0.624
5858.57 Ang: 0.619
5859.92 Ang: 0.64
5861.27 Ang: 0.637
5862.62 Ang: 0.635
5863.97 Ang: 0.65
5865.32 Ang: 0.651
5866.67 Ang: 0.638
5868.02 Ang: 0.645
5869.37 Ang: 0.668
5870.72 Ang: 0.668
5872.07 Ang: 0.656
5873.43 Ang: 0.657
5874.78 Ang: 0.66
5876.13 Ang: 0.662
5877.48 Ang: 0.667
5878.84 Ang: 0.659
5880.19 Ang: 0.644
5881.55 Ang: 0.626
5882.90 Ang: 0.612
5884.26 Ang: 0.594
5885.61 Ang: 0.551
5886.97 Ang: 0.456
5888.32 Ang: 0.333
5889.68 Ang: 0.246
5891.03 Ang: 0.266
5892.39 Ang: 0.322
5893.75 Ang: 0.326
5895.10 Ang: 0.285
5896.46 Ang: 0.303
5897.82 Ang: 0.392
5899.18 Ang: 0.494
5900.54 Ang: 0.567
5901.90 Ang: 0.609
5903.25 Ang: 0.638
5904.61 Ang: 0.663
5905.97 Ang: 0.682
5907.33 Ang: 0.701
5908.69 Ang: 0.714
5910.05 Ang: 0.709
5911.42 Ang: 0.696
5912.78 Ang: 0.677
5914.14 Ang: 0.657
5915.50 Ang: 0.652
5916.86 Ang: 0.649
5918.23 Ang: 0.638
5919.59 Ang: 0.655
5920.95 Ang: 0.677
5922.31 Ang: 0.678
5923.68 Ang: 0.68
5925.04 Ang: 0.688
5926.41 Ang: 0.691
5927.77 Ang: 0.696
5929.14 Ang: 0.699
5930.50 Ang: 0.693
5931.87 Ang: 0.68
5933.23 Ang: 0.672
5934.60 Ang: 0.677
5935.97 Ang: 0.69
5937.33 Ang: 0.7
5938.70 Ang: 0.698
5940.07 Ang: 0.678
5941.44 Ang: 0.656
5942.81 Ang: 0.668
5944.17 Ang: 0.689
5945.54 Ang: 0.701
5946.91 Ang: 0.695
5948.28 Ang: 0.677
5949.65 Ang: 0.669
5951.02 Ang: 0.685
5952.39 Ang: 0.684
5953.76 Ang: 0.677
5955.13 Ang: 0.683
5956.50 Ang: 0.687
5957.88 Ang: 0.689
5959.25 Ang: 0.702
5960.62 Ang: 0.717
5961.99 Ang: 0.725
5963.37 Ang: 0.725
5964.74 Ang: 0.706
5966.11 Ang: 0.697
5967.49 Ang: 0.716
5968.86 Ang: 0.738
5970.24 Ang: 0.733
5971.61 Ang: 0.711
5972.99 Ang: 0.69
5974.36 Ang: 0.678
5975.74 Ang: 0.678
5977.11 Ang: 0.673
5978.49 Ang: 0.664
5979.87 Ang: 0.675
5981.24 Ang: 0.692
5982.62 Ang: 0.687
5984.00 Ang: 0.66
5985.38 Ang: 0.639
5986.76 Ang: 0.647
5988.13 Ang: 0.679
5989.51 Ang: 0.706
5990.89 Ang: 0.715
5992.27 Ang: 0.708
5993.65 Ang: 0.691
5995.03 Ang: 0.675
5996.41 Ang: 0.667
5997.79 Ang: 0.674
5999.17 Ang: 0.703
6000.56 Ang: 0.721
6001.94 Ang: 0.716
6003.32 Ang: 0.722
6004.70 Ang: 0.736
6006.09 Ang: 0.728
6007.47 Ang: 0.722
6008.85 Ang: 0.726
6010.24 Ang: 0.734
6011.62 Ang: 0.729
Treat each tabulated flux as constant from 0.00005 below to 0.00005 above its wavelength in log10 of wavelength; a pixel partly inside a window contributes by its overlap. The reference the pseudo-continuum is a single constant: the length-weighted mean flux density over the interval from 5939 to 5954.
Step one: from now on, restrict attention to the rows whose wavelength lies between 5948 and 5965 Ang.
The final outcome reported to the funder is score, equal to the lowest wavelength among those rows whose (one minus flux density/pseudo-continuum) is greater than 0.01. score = 5949.65 Ang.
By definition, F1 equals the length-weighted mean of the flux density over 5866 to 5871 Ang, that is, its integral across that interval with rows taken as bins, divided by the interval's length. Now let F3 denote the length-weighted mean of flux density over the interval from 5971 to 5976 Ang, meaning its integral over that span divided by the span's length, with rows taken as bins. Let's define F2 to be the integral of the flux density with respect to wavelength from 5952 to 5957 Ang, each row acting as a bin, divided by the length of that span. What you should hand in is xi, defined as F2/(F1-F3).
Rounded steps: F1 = 0.654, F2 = 0.683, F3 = 0.689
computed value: -19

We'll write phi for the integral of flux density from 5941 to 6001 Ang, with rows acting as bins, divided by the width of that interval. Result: 0.690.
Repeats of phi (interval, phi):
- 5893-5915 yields 0.570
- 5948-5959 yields 0.682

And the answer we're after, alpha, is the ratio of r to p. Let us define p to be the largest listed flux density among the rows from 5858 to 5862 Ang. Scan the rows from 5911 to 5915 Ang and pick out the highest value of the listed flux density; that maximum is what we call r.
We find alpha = 1.09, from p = 0.64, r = 0.696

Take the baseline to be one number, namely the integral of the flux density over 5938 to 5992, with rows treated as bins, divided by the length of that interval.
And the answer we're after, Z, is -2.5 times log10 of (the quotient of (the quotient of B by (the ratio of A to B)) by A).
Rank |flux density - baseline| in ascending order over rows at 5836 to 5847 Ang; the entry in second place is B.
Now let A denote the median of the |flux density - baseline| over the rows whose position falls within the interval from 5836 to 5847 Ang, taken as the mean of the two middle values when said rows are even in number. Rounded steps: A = 0.017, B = 0.009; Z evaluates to 1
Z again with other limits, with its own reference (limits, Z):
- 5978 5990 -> 4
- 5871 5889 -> 1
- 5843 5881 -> 2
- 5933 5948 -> 6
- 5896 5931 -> 6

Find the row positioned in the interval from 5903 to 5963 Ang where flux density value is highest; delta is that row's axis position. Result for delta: 5961.99 Ang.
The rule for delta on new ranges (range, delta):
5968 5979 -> 5968.86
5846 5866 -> 5854.52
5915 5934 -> 5929.14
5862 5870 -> 5869.37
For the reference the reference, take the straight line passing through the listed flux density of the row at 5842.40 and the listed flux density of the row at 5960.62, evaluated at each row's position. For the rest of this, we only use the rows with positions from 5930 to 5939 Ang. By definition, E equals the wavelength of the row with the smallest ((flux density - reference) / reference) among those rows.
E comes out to 5933.23 Ang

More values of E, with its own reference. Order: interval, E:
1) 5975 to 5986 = 5985.38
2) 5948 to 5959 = 5949.65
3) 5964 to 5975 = 5974.36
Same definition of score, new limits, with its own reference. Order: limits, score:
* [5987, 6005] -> 5996.41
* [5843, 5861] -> 5843.75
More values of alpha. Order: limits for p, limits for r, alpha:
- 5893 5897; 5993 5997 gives 2.12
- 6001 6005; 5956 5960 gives 0.95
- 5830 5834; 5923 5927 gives 1.00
